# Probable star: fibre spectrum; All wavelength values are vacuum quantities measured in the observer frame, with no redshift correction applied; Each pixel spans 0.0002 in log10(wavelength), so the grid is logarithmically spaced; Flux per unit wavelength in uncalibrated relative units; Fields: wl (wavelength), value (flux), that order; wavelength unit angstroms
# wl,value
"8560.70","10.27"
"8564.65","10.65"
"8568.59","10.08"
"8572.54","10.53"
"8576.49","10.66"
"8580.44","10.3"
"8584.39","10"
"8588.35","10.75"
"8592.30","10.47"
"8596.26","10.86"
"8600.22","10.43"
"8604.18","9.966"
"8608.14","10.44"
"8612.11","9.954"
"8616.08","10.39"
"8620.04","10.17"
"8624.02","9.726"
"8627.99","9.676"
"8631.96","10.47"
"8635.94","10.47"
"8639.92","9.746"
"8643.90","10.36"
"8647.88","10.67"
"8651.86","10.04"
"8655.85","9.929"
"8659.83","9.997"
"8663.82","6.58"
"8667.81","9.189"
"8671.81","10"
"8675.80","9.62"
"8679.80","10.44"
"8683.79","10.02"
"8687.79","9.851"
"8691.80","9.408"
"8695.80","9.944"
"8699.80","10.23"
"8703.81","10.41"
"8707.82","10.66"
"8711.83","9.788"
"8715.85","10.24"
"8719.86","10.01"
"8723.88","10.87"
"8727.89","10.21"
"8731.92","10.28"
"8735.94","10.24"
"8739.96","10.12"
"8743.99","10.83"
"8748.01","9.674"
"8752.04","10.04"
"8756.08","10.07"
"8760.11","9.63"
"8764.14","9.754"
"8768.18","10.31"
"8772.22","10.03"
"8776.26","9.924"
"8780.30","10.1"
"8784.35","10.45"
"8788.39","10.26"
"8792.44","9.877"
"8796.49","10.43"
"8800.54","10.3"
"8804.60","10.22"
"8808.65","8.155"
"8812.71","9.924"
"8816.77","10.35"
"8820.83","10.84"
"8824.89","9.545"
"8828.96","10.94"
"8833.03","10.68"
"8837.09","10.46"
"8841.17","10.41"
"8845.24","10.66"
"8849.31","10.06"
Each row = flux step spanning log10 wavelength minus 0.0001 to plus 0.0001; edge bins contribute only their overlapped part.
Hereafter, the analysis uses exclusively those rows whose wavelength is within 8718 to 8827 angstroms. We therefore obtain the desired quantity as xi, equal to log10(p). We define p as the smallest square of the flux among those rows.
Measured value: 1.82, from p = 67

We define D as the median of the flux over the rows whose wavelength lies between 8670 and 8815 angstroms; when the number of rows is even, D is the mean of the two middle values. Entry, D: 10.1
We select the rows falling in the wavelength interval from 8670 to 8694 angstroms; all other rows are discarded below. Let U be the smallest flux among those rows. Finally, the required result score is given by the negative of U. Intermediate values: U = 9.408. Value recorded -9.4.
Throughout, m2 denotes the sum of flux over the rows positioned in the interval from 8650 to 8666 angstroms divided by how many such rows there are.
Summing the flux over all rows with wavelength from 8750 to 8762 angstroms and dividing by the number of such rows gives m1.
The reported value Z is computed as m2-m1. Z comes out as -0.8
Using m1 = 9.9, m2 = 9.1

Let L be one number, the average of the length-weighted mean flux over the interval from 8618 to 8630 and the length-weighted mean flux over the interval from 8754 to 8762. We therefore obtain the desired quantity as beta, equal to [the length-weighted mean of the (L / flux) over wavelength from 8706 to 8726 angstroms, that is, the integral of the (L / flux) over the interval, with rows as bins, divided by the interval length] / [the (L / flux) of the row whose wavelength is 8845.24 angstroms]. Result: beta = 1.04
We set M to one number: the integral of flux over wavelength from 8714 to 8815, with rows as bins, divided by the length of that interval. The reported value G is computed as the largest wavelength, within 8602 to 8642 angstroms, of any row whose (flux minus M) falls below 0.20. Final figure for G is 8639.92 angstroms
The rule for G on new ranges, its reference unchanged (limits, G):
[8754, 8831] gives 8824.89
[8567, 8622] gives 8620.04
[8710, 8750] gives 8748.01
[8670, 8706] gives 8699.80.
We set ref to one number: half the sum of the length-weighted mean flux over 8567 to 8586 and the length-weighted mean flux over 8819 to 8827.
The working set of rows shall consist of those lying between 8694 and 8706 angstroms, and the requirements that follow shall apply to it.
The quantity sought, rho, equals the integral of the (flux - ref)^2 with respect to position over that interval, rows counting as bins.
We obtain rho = 0.5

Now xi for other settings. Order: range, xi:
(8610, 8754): 1.64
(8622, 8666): 1.64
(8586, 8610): 2.00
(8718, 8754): 1.97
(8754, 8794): 1.97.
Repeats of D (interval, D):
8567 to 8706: 10.1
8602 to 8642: 10.1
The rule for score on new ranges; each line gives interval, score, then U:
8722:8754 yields -9.7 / 9.674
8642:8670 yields -6.6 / 6.58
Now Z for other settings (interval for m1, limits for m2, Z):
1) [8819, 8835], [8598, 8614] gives -0.3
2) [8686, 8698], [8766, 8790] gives 0.4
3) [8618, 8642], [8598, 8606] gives 0.2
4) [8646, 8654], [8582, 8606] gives 0.1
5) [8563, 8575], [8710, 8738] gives -0.2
